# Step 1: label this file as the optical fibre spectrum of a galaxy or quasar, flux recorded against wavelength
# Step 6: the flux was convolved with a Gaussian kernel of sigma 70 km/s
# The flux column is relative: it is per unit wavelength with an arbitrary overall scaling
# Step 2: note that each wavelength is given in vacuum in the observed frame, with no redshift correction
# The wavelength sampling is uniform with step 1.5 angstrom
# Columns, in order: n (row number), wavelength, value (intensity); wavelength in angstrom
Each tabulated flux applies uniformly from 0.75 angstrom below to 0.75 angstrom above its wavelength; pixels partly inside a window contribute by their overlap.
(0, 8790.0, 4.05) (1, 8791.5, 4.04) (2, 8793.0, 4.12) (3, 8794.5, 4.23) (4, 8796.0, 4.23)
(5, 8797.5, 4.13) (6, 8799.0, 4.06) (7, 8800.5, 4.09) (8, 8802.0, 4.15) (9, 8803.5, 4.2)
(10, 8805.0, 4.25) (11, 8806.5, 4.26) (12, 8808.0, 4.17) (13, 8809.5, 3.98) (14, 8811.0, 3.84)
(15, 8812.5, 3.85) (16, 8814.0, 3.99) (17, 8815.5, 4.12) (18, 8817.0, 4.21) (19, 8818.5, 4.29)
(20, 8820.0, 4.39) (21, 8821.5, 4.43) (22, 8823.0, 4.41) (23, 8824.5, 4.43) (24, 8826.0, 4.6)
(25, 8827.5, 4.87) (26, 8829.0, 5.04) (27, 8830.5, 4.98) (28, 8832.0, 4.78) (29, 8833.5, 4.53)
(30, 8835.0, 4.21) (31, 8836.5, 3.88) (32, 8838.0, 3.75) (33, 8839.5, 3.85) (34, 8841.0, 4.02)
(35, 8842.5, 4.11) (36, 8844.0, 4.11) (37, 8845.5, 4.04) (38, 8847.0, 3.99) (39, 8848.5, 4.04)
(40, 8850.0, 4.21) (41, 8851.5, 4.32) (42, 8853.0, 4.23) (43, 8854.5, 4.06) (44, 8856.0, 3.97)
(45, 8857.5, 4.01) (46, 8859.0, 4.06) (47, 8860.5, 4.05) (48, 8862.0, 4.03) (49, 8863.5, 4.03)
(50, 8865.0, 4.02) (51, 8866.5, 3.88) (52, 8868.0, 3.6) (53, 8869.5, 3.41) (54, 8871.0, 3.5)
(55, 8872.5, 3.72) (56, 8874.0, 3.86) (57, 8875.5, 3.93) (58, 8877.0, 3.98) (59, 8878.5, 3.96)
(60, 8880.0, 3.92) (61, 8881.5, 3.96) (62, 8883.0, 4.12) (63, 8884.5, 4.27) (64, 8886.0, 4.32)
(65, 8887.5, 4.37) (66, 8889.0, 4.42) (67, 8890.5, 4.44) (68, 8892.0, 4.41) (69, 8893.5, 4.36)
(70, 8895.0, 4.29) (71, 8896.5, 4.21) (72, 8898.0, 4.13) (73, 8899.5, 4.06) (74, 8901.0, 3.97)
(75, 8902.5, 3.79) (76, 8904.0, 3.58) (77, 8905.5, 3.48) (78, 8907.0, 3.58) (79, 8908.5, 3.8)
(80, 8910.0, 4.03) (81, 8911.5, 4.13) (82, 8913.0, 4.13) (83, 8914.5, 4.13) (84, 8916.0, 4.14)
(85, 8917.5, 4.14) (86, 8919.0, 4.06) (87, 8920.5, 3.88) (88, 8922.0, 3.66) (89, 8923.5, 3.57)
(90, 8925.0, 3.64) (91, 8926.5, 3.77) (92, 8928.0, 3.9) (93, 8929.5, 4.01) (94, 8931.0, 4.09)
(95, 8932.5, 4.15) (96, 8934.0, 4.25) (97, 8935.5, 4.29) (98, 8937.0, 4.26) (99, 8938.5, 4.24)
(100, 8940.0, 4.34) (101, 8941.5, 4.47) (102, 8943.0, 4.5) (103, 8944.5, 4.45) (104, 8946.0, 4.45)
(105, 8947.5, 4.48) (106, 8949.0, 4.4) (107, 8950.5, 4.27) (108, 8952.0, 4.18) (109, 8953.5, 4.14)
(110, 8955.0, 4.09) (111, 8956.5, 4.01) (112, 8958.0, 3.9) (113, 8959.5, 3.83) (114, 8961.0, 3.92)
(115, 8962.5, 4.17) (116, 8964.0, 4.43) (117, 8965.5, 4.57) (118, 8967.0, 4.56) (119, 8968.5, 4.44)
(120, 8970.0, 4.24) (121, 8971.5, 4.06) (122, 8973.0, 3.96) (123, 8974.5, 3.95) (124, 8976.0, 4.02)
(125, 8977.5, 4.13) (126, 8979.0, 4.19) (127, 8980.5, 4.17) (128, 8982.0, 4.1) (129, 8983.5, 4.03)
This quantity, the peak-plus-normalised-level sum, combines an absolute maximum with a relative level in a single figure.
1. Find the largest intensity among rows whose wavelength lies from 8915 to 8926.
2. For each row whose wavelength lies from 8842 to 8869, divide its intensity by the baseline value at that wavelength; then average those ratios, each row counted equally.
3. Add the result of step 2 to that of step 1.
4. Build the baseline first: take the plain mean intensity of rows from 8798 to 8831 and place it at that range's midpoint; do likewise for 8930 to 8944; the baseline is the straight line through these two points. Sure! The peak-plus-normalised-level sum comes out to 5.08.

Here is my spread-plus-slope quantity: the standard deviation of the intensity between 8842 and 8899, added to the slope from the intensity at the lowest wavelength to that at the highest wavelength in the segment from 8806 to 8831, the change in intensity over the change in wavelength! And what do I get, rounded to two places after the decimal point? 0.27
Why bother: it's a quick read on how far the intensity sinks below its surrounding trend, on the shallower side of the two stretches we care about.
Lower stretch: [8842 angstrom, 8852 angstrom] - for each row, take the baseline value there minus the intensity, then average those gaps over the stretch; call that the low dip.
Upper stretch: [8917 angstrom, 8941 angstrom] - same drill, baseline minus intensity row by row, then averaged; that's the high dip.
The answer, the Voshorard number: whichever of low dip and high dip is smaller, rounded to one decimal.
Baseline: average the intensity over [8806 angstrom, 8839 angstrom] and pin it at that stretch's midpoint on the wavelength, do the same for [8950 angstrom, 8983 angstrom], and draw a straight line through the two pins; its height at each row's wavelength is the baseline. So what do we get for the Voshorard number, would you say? 0.2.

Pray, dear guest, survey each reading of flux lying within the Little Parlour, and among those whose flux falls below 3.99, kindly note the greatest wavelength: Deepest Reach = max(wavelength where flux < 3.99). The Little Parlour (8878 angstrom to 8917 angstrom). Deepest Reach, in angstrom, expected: 8908.5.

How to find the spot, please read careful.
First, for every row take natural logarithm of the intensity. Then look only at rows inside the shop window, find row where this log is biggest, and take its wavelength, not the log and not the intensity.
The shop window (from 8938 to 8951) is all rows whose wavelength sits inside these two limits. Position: 8943.0 angstrom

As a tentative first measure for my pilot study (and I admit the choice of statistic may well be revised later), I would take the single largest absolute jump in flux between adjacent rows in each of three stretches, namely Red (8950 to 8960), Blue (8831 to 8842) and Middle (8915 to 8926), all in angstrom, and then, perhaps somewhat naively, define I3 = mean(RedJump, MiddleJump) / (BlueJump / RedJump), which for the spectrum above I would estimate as 0.055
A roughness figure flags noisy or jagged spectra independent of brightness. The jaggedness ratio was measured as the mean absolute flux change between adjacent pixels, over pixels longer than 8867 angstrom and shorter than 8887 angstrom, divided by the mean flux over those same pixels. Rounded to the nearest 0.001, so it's 0.026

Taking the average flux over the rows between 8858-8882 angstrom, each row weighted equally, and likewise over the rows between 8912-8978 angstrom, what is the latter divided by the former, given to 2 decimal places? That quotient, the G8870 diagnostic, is 1.07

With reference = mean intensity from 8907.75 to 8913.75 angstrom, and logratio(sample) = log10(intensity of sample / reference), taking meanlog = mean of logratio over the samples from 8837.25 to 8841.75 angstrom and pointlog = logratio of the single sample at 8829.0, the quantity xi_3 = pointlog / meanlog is -5.9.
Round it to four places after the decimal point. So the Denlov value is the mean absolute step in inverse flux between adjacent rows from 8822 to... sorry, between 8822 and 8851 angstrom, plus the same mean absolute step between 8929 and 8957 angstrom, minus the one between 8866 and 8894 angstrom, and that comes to 0.0049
